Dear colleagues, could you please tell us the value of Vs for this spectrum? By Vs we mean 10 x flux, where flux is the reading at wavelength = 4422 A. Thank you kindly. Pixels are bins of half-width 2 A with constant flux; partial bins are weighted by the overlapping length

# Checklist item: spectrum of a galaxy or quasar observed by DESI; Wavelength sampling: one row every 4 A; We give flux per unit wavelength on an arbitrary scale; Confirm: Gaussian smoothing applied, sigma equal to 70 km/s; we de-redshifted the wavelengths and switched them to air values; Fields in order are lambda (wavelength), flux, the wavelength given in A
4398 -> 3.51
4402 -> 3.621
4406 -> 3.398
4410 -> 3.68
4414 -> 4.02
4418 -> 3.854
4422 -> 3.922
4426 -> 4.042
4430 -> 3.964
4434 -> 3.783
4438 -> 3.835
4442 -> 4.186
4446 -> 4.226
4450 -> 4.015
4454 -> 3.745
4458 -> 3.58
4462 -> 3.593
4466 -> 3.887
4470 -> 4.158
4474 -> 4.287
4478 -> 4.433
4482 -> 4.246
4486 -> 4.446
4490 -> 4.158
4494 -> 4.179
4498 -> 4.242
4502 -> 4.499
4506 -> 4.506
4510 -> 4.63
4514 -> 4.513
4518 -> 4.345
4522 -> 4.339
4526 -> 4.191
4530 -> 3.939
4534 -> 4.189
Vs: 39.2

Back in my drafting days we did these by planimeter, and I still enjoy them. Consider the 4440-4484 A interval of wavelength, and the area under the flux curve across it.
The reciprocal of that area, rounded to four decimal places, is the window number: 0.0056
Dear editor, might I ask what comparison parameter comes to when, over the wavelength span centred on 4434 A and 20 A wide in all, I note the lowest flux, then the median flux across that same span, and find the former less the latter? -0.18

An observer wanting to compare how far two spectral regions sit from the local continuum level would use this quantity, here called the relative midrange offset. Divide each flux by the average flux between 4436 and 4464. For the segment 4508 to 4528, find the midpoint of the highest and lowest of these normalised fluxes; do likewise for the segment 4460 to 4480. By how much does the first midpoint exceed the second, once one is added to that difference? 1.10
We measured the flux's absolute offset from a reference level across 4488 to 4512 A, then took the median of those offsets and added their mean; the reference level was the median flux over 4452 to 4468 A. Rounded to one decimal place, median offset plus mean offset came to 1.4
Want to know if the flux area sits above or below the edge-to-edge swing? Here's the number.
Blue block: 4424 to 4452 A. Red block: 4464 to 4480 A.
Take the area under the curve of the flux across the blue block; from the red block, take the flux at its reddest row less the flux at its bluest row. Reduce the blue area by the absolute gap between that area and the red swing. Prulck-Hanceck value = 0.55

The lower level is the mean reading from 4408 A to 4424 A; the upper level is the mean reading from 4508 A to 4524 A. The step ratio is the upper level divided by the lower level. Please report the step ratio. 1.15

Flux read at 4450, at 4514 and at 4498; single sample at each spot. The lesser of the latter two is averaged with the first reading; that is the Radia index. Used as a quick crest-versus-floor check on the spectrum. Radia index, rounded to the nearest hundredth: 4.13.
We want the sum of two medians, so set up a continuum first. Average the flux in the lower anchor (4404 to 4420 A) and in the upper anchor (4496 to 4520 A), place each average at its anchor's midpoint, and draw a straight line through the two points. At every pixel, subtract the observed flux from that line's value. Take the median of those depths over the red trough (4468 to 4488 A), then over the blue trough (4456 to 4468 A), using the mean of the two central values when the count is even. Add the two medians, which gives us 0.42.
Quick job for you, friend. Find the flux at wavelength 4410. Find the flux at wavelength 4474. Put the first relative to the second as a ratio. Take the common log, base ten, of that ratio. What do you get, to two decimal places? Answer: -0.07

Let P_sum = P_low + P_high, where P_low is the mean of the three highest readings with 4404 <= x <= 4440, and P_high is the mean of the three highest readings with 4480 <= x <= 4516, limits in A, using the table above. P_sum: 8.56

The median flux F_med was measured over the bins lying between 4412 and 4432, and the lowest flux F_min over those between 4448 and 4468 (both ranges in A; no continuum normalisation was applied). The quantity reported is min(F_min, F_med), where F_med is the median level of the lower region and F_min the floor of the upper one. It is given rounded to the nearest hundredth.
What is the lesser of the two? 3.58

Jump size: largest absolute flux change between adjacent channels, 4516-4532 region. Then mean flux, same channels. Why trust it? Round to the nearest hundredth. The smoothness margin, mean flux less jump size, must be 3.95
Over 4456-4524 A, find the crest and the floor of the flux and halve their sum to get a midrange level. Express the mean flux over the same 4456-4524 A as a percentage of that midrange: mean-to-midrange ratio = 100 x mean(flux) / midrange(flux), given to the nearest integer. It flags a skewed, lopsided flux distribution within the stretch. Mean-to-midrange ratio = 103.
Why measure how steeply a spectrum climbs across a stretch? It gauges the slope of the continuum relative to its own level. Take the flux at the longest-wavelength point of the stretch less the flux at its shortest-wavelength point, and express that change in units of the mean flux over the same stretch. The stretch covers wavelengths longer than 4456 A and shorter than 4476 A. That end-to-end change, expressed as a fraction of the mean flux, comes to 0.18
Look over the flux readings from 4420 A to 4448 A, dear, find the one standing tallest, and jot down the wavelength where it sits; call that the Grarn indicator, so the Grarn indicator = 4446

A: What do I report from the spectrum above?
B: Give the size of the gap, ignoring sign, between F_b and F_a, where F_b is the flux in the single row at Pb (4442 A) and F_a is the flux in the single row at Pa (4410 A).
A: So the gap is 0.51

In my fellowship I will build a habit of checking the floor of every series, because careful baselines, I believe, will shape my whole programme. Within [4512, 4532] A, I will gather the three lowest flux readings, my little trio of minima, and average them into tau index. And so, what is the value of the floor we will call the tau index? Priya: 4.16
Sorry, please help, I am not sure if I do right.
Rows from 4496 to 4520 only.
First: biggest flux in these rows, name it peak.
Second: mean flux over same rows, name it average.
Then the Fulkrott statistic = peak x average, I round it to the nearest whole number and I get 21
